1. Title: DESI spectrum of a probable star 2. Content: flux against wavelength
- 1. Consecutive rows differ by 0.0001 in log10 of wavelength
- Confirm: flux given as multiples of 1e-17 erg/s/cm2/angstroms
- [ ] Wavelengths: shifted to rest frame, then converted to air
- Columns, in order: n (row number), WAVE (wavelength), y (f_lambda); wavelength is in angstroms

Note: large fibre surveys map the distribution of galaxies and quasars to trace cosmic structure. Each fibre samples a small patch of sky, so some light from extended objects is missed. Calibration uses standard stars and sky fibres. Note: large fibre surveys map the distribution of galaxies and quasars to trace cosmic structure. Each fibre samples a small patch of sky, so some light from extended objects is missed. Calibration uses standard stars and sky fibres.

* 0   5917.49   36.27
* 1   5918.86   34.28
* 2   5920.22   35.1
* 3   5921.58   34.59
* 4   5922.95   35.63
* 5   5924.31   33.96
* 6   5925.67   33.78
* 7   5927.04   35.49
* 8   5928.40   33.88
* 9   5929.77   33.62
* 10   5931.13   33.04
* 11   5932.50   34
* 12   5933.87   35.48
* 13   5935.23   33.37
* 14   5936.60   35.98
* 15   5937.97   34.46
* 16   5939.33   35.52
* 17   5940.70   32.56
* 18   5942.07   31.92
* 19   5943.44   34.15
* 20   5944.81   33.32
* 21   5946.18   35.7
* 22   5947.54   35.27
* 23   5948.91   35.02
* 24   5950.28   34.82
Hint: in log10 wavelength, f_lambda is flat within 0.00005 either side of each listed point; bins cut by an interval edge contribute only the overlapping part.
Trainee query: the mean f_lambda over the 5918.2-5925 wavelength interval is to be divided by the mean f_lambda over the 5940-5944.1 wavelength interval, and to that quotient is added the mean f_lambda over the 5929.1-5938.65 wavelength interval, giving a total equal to 35.3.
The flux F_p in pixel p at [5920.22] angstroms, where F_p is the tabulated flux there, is 35.1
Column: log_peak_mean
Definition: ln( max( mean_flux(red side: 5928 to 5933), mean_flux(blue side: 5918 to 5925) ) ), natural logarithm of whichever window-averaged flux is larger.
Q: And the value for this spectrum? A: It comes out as 3.55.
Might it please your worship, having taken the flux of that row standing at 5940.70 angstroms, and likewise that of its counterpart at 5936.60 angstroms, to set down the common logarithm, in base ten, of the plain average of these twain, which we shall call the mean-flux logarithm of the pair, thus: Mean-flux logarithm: 1.53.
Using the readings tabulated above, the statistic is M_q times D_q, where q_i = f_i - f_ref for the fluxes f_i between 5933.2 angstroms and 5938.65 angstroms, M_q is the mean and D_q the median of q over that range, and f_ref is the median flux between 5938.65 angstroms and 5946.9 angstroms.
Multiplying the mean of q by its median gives 1.3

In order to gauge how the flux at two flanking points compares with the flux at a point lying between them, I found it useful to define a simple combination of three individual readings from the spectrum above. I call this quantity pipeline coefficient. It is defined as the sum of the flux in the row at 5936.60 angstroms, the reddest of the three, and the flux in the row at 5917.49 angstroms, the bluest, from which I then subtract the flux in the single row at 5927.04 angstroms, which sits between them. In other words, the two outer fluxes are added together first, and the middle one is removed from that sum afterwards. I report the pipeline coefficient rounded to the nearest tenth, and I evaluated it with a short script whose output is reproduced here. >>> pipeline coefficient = 36.8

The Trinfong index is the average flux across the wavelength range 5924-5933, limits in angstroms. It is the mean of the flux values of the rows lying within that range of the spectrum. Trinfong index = 34.0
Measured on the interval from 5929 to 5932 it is 33.3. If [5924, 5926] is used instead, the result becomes 33.9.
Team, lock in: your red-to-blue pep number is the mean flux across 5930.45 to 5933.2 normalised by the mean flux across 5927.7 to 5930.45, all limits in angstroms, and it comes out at 0.99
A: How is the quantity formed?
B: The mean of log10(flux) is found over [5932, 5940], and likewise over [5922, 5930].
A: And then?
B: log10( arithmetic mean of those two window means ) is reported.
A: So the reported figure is 0.187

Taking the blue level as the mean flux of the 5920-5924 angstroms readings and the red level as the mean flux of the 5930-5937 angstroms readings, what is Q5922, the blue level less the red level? 0.7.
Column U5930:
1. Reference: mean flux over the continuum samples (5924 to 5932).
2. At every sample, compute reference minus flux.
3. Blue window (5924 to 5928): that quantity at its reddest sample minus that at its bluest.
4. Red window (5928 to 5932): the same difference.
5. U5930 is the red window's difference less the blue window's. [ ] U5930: 2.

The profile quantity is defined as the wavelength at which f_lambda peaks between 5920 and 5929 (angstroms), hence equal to 5922.95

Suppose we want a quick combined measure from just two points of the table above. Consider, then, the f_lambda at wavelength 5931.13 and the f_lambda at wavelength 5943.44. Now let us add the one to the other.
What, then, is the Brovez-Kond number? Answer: 67.2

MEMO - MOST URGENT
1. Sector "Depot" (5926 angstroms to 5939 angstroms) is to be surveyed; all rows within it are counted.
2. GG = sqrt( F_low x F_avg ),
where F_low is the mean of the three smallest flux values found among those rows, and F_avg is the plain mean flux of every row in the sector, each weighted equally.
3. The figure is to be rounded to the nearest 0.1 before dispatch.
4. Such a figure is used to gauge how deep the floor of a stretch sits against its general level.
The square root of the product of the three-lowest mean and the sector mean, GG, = 33.9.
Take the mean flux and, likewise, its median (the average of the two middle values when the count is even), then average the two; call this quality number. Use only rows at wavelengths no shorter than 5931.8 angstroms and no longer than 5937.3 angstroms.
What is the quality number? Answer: 34.7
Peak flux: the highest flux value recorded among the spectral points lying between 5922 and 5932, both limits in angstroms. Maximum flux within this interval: 35.63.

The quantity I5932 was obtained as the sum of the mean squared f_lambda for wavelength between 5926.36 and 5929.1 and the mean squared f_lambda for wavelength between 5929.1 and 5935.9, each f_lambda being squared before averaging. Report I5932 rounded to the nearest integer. 2354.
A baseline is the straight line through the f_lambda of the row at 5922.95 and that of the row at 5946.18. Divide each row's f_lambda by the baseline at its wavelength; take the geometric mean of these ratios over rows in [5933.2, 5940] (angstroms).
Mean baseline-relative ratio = 0.98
